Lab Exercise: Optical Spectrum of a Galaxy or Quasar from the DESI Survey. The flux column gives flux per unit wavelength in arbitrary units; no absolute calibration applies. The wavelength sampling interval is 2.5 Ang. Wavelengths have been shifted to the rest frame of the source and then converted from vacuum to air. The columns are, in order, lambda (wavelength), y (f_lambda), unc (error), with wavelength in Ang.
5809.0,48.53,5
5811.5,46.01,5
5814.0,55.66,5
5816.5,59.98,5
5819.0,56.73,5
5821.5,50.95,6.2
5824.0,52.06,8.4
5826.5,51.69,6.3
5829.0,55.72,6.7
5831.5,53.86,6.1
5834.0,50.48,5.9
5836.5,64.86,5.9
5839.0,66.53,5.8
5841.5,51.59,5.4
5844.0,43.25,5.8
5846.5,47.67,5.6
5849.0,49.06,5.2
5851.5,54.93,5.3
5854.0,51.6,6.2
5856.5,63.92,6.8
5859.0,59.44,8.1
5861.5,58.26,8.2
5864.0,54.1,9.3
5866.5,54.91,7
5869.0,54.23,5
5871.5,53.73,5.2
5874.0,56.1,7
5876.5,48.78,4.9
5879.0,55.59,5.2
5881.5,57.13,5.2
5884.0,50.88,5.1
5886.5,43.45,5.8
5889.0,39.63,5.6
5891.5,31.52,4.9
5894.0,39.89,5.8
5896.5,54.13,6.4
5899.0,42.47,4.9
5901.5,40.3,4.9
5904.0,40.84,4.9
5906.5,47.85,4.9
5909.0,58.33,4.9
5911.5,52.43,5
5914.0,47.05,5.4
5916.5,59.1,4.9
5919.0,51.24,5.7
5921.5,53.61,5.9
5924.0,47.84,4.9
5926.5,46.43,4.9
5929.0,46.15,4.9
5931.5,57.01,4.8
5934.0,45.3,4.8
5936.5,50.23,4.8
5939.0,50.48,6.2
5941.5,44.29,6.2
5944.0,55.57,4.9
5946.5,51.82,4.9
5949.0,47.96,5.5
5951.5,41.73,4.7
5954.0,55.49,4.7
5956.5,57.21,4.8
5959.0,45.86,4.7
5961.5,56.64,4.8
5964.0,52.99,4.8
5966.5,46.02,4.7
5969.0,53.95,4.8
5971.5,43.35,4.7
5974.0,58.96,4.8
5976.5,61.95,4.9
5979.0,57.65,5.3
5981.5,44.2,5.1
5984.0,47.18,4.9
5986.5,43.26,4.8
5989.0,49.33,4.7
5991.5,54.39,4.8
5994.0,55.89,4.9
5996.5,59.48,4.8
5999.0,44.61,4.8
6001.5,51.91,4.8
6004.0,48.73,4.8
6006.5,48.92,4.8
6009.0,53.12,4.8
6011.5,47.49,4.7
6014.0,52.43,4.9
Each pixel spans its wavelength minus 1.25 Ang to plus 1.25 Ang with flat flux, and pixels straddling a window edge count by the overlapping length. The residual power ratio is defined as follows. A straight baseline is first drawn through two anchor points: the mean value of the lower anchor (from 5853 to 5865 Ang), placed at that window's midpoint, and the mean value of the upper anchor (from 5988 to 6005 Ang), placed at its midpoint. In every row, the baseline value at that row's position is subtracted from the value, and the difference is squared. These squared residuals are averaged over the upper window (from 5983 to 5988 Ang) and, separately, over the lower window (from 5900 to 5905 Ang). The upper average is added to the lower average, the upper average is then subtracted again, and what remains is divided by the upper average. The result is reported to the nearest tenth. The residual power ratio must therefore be 4.1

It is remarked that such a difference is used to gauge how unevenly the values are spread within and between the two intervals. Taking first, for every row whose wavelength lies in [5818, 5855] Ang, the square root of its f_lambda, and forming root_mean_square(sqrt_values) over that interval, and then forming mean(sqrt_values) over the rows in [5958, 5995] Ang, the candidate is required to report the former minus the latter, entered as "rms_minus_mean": 0.15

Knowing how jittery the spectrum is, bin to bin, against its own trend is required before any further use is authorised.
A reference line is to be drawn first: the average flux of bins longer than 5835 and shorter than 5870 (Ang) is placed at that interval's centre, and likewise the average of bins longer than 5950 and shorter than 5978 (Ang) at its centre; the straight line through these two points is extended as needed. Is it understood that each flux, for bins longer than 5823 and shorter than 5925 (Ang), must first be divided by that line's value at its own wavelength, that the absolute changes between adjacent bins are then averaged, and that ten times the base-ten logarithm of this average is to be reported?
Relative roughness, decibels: -9.9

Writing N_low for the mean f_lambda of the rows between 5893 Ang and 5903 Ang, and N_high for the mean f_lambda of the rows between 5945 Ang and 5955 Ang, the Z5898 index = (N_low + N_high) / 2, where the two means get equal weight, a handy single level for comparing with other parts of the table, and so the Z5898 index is 47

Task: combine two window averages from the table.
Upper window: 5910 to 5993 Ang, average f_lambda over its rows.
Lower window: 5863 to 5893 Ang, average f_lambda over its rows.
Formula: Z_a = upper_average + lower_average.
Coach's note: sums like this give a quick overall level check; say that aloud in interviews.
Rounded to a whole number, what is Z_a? 101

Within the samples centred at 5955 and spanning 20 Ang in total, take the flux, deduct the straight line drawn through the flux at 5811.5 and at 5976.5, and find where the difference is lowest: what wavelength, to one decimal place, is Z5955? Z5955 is 5951.5 Ang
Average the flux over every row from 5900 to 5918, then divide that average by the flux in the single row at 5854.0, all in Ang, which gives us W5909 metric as 0.96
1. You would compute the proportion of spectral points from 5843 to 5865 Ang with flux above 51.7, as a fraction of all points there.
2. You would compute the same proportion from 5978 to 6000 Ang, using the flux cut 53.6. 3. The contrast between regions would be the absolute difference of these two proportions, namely 0.11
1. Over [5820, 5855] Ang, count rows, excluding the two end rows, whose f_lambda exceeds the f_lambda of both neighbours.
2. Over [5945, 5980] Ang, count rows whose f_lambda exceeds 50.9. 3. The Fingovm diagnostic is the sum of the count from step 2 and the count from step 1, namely 13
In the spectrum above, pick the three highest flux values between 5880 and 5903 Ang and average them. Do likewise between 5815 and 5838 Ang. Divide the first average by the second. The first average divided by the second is 0.89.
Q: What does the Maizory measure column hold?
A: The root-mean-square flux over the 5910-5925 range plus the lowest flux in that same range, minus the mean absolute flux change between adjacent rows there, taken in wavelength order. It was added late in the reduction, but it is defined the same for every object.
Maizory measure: 92.4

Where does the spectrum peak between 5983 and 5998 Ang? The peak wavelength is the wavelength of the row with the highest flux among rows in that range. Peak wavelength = 5996.5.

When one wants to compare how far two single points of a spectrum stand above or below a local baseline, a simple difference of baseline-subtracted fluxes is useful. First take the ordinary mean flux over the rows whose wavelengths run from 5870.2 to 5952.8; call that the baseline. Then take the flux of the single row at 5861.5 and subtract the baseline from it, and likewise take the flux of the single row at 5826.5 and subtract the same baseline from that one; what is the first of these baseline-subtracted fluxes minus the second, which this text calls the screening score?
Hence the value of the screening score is 7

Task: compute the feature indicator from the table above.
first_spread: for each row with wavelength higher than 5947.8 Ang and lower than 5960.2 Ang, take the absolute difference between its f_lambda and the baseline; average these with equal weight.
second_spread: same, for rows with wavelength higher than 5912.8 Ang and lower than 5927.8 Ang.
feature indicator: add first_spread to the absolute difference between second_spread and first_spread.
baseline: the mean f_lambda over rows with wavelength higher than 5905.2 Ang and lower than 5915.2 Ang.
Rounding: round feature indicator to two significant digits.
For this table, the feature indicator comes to 7.6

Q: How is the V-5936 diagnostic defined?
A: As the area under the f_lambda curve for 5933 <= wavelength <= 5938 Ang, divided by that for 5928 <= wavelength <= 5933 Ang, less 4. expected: -3.07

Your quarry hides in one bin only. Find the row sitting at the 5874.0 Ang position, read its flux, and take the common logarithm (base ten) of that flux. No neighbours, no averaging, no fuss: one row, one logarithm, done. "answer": 1.75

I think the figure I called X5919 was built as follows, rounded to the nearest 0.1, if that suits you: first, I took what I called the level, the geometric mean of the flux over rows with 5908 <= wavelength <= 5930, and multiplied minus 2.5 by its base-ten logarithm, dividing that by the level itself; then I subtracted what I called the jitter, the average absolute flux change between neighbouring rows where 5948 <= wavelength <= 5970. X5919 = -7.9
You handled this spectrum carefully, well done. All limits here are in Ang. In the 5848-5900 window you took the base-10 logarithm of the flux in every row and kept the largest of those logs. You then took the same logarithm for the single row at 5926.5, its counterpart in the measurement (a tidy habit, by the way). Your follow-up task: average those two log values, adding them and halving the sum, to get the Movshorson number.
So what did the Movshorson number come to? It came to 1.736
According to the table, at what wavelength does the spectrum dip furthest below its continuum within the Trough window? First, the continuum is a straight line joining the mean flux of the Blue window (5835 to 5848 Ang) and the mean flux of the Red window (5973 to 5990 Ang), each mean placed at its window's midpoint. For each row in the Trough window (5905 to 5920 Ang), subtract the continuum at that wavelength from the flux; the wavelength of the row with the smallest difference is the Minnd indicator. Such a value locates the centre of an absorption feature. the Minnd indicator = 5914.0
